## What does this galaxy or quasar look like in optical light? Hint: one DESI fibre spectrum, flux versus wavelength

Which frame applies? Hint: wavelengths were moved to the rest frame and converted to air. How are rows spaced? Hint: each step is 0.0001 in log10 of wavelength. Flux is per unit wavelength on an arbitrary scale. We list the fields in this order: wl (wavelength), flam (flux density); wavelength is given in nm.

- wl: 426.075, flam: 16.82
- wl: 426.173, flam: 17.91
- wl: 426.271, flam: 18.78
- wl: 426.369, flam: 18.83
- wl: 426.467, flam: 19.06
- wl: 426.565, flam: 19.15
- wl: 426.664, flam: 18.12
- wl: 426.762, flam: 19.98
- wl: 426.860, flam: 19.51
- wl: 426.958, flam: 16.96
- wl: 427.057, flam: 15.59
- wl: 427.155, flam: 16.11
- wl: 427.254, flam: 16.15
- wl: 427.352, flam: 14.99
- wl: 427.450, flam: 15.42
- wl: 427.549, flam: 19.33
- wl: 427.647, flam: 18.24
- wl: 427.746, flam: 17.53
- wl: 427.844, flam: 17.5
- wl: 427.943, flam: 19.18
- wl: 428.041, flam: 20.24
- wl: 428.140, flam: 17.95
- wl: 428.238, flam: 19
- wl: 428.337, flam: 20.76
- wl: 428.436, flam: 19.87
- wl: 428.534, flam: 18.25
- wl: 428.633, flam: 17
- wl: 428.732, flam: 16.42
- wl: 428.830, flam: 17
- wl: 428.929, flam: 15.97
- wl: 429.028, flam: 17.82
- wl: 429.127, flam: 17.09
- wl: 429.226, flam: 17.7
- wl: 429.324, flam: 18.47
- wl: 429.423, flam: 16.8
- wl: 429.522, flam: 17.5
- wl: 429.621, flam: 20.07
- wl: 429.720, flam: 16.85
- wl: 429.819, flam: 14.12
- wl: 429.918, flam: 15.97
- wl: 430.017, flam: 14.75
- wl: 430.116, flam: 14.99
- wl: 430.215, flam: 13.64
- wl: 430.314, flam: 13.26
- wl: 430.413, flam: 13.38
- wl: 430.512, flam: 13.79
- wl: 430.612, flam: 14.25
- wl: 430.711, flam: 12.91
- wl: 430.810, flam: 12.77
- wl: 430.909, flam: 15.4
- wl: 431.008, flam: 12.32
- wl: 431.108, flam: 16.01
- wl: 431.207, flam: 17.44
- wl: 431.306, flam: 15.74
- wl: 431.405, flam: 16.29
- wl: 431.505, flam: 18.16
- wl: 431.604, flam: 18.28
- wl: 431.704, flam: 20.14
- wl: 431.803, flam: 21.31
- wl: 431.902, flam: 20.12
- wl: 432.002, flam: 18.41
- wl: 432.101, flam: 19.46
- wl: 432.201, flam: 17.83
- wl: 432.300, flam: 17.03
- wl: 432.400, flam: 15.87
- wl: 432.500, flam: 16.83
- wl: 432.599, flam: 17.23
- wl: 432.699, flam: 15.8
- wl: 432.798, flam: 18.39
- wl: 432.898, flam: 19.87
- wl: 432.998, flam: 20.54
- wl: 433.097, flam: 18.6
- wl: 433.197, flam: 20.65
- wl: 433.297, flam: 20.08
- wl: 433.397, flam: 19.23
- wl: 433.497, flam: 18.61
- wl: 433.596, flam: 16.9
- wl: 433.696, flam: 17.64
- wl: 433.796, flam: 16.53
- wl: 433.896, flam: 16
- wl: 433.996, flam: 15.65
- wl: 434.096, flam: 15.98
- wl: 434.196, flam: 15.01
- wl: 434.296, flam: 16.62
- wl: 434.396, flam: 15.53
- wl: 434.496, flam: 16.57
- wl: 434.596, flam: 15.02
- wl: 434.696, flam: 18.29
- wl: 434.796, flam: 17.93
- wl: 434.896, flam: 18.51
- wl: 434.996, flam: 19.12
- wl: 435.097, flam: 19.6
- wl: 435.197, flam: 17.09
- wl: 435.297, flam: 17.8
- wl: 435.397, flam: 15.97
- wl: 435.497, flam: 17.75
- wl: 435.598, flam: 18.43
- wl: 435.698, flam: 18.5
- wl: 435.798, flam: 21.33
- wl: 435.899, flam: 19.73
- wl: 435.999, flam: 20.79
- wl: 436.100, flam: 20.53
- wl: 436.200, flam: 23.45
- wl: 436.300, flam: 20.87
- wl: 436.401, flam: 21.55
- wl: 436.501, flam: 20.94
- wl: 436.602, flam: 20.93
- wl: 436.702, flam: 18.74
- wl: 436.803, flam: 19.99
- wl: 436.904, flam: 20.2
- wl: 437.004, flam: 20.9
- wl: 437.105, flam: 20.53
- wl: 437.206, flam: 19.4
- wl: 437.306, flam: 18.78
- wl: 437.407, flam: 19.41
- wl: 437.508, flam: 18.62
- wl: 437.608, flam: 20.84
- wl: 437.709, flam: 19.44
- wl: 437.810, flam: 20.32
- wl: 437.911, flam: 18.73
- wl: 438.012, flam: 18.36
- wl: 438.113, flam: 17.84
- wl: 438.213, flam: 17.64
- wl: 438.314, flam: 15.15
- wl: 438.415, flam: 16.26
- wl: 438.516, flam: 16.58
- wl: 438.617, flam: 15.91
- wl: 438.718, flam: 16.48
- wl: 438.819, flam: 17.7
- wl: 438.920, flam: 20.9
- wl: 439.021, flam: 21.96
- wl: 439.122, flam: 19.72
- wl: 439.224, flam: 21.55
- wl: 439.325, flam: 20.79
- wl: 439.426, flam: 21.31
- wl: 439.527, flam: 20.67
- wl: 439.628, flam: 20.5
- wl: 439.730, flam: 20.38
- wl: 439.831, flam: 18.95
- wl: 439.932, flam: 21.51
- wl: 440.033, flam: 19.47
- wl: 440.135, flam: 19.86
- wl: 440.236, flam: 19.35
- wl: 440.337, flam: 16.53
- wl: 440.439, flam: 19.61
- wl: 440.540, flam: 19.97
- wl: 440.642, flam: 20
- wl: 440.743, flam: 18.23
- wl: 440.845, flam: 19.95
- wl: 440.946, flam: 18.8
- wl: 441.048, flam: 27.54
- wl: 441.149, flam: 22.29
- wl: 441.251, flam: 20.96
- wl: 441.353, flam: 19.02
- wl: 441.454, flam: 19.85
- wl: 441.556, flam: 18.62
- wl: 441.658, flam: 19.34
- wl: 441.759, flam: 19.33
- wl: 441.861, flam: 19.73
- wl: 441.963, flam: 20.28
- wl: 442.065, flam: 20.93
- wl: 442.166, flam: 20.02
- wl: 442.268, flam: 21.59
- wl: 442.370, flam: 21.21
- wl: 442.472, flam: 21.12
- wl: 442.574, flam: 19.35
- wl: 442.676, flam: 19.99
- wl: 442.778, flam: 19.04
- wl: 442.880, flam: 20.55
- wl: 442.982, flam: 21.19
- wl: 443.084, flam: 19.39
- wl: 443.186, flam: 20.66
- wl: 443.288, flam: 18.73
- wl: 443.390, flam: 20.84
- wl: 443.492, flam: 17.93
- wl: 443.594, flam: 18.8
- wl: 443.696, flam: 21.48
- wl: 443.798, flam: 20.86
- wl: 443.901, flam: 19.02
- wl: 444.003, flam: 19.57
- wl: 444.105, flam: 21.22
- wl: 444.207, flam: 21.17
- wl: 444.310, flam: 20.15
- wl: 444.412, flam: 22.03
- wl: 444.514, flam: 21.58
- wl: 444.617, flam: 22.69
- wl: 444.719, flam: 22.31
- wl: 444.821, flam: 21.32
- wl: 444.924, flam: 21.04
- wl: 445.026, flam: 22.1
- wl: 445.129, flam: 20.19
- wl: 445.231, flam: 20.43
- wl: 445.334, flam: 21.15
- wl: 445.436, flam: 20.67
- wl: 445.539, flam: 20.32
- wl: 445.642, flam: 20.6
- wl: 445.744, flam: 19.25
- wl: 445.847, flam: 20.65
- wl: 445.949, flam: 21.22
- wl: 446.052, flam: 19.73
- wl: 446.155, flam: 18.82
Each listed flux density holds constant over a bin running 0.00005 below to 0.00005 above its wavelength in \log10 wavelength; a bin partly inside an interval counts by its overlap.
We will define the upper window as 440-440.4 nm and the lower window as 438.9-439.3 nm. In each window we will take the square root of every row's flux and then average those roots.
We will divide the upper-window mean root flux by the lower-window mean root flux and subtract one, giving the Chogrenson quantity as -0.05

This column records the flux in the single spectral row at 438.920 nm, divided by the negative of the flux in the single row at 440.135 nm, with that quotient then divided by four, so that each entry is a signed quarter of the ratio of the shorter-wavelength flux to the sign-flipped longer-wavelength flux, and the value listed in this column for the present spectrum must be -0.26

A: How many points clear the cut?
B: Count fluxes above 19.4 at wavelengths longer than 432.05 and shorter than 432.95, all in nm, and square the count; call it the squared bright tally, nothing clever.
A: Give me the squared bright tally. 4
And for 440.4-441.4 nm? 49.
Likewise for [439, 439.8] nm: 64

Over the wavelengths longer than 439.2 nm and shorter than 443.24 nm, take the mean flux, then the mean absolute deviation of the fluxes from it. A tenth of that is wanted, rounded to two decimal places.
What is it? 0.10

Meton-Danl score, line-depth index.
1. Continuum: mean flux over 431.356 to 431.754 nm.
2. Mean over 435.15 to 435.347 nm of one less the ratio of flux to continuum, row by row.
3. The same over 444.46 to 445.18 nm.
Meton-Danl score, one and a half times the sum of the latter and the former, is -0.22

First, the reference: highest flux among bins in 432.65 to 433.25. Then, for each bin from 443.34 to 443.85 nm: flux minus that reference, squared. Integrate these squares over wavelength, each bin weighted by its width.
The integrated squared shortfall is 1.18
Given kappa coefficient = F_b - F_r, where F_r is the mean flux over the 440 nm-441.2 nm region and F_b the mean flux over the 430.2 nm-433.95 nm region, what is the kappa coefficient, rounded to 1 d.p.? -3.1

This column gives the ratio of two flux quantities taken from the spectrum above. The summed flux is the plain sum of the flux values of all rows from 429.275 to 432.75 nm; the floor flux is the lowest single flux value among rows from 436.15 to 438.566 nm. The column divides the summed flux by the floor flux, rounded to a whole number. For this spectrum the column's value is 38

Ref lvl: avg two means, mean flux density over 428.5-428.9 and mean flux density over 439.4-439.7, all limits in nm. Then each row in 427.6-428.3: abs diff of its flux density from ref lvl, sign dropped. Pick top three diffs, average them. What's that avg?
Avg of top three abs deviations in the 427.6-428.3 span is 1.4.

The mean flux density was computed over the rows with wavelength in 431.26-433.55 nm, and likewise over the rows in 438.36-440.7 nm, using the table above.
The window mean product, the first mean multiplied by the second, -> 358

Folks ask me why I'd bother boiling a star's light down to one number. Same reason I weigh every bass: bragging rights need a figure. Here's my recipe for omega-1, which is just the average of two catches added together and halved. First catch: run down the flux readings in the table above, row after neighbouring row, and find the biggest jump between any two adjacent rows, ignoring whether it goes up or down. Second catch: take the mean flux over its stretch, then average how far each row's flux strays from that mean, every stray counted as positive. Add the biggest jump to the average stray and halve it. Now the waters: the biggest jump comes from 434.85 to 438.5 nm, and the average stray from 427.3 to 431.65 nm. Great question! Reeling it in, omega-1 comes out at 2.4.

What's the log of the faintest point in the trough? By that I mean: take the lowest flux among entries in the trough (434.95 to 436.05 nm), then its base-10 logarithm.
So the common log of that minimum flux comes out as 1.203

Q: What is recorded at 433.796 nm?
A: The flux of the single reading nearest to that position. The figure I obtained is 16.53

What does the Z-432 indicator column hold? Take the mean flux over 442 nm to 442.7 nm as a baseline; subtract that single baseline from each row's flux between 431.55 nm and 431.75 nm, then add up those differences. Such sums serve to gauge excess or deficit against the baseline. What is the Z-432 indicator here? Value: -2.8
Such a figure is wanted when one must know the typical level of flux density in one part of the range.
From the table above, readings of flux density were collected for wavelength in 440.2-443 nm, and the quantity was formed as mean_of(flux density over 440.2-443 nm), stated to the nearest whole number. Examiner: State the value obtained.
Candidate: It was 20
